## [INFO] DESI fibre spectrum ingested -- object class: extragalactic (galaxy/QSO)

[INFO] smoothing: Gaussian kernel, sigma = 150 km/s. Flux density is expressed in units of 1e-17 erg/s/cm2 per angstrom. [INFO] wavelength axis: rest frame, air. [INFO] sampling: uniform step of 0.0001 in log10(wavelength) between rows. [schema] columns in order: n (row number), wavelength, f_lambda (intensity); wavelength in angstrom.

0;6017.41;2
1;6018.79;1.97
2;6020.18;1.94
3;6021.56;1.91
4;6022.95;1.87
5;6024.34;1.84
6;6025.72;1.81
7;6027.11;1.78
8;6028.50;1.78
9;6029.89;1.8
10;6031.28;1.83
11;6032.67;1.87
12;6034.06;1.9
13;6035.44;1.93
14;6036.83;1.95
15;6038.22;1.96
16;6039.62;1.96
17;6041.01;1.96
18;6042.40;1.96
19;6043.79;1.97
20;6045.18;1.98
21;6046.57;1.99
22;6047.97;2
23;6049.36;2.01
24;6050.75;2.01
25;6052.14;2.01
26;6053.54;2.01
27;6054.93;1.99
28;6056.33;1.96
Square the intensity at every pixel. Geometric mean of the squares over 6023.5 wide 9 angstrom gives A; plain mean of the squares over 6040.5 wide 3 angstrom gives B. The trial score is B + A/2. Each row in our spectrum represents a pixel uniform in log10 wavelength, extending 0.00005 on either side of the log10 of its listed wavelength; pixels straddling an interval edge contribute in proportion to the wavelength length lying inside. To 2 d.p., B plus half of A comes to 5.57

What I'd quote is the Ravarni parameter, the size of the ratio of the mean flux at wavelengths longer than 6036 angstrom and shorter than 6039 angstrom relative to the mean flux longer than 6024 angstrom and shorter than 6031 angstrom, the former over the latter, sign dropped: 1.08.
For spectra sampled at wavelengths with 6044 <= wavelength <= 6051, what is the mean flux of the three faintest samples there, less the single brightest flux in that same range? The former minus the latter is -0.02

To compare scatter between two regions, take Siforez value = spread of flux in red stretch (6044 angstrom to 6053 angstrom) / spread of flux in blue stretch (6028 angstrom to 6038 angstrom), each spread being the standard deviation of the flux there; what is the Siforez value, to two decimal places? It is 0.19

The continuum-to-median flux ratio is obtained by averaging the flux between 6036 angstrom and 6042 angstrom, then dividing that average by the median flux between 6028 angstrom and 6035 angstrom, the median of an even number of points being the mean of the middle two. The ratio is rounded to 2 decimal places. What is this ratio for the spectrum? 1.07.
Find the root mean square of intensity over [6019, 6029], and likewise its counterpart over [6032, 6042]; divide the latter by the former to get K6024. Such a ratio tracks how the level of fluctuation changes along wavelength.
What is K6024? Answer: 1.05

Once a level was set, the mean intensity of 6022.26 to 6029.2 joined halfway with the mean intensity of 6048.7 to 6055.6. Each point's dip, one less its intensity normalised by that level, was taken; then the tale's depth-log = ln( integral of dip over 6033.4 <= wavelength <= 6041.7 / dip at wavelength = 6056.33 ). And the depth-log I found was 1.7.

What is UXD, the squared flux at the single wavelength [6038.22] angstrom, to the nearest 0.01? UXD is 3.84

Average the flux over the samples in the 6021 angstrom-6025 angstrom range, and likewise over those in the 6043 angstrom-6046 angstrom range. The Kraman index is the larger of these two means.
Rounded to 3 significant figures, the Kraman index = 1.98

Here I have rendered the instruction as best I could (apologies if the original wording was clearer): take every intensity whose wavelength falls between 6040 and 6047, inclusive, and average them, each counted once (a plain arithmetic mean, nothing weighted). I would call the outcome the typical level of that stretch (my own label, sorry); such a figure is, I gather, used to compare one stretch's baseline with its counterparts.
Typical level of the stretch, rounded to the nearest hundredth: 1.97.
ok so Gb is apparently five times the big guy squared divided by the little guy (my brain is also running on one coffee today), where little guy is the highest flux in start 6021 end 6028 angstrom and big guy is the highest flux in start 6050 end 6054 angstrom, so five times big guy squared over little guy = 10.6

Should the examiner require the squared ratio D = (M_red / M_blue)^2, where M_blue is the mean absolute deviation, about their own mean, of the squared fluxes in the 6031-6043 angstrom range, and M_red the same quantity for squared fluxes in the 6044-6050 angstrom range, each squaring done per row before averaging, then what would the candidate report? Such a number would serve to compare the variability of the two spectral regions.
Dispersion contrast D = 0.074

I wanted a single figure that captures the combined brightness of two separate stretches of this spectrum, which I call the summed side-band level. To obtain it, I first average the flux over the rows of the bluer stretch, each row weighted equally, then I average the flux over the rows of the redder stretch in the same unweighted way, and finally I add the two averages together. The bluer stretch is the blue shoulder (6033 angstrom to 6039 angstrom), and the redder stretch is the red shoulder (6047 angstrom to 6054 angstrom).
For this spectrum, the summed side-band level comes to 3.94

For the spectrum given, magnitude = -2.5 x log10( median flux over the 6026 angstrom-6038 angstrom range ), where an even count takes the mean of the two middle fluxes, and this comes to -0.67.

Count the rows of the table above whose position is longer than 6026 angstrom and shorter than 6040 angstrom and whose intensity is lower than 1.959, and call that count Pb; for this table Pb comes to 8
